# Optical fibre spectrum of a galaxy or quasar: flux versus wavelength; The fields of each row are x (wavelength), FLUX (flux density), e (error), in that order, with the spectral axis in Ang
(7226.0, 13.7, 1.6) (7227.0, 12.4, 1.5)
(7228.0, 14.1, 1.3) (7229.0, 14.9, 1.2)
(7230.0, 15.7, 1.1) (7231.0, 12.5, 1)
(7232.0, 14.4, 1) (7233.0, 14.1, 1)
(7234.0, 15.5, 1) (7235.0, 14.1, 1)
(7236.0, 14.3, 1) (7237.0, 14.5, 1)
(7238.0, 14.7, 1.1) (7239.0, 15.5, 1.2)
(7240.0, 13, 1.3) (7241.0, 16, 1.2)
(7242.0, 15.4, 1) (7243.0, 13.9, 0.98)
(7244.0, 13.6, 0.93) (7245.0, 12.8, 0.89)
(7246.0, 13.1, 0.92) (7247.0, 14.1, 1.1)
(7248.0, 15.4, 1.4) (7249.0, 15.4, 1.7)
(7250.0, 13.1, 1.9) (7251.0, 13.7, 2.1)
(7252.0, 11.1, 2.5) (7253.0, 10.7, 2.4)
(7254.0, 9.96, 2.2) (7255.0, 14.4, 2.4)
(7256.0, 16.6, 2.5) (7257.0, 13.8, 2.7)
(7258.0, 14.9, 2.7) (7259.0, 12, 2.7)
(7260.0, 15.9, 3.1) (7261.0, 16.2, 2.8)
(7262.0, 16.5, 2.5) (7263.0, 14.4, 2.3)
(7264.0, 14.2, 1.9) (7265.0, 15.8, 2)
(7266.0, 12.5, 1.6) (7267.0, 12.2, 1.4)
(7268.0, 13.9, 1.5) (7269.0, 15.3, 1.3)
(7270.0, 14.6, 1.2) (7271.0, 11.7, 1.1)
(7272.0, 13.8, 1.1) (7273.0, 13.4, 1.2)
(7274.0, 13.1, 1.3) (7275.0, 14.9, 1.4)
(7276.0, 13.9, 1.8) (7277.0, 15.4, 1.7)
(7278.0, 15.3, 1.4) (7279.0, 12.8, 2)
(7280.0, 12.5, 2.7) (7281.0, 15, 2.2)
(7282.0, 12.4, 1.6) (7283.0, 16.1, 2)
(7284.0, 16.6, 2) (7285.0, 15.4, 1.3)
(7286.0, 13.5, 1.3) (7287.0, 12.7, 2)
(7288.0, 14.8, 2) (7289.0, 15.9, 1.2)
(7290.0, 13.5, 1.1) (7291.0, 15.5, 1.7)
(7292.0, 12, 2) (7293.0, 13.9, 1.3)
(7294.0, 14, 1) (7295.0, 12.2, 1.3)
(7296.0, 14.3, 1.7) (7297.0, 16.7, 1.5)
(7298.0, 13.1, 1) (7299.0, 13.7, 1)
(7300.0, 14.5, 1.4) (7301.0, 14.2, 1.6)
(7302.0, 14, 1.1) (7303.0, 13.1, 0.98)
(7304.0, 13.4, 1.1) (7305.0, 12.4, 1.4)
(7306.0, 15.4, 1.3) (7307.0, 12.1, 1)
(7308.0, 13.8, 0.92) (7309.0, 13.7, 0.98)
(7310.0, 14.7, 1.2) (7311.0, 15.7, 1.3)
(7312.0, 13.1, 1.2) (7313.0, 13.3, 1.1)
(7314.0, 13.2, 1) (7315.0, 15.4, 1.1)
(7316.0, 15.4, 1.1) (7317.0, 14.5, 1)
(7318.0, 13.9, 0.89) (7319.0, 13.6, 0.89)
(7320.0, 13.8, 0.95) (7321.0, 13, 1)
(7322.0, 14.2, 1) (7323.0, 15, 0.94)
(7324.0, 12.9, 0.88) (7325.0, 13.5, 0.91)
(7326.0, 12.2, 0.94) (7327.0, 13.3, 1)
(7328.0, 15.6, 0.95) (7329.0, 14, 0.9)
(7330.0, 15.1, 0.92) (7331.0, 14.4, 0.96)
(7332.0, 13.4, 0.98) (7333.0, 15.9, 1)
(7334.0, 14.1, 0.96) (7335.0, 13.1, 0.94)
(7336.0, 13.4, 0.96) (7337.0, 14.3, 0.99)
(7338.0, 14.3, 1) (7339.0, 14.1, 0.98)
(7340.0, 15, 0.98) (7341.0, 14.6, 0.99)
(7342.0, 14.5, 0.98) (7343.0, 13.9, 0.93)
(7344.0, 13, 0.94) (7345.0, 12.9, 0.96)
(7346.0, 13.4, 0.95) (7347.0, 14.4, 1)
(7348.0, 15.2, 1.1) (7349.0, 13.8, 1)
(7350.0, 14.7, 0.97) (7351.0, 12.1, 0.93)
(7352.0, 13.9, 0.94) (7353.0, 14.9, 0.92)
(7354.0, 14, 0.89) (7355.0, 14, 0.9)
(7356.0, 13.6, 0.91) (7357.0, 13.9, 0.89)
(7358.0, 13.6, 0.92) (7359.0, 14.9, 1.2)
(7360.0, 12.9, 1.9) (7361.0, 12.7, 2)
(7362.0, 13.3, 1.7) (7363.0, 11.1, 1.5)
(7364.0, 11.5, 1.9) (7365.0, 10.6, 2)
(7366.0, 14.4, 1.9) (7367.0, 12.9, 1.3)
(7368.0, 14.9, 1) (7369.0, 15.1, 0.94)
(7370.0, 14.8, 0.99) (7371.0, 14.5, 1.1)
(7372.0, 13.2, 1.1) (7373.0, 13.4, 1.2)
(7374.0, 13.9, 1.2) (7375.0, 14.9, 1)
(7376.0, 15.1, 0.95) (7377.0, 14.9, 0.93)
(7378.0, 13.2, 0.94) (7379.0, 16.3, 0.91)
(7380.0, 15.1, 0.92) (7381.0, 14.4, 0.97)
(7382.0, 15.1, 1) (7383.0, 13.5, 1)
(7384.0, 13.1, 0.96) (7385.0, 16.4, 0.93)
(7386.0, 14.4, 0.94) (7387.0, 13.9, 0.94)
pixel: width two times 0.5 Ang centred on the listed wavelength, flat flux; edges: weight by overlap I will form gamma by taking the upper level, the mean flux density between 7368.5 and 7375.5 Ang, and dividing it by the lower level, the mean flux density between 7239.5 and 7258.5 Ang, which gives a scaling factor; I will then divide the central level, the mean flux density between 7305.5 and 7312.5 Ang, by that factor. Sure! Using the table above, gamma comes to 13.6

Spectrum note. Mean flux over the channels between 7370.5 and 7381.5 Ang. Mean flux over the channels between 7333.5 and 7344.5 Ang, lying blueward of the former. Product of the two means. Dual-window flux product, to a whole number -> 203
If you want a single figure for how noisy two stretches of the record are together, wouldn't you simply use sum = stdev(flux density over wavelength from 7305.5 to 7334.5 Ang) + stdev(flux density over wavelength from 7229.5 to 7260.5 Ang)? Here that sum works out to 2.6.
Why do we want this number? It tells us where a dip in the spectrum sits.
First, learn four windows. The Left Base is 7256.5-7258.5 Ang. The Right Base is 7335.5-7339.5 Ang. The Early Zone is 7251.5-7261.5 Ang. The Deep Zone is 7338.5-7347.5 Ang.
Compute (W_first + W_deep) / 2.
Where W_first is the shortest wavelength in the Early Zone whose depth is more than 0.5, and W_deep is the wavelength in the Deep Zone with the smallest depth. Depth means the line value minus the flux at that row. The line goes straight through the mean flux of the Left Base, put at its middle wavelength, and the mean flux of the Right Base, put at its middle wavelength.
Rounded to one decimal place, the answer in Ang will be 7296.0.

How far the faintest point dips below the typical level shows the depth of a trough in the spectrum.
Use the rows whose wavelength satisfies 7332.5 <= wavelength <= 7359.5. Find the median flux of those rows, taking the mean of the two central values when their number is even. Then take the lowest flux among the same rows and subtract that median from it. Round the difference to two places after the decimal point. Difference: -1.90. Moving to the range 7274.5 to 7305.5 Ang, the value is -2.00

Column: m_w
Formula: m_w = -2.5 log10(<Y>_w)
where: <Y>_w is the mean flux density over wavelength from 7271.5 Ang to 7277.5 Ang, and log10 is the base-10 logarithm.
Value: -2.87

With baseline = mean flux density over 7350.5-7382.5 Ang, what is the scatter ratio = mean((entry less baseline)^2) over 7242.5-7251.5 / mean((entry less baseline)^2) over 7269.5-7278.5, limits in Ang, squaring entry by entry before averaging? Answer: 0.62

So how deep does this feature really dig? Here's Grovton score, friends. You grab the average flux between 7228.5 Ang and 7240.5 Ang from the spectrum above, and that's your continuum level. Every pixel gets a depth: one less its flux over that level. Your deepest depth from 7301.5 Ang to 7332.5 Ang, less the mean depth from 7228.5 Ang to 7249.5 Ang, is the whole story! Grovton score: 0.161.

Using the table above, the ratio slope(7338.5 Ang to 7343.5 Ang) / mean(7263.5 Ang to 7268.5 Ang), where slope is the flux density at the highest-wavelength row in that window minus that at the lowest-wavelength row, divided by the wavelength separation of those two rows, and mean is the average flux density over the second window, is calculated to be 0.00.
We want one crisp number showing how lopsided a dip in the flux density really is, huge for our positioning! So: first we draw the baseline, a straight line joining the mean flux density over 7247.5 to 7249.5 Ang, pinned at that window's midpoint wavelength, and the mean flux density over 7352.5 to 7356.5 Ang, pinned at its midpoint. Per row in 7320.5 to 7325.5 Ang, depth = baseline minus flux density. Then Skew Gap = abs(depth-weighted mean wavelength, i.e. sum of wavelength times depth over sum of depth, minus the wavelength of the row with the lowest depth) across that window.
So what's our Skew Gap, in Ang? 0.0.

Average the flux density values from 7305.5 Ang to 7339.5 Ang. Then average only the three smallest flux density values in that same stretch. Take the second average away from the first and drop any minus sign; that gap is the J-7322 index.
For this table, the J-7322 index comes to 1.64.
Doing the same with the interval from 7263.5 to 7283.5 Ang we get 1.84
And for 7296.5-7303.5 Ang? 0.89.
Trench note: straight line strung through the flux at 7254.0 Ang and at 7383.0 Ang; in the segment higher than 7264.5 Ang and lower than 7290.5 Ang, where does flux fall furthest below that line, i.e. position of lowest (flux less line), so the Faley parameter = 7271.0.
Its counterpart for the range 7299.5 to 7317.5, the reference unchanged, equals 7307.0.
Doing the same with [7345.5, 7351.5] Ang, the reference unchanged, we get 7351.0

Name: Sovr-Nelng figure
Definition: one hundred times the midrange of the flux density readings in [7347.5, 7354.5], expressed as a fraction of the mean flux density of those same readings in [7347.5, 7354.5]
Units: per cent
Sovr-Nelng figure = 97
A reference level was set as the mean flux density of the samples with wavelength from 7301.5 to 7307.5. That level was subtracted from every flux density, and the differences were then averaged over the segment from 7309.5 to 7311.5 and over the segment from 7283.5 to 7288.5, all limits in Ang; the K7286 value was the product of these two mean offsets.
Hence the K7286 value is 2.2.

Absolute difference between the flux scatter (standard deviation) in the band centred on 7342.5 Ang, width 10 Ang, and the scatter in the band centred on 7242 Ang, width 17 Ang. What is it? 0.33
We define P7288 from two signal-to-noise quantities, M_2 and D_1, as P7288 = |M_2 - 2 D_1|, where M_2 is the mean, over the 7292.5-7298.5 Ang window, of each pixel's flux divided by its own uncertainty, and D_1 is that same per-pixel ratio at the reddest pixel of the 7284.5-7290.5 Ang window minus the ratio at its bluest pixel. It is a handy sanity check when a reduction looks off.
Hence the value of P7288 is 10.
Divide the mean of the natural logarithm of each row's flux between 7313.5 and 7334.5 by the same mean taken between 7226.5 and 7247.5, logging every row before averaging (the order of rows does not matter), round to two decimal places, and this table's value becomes 1.00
